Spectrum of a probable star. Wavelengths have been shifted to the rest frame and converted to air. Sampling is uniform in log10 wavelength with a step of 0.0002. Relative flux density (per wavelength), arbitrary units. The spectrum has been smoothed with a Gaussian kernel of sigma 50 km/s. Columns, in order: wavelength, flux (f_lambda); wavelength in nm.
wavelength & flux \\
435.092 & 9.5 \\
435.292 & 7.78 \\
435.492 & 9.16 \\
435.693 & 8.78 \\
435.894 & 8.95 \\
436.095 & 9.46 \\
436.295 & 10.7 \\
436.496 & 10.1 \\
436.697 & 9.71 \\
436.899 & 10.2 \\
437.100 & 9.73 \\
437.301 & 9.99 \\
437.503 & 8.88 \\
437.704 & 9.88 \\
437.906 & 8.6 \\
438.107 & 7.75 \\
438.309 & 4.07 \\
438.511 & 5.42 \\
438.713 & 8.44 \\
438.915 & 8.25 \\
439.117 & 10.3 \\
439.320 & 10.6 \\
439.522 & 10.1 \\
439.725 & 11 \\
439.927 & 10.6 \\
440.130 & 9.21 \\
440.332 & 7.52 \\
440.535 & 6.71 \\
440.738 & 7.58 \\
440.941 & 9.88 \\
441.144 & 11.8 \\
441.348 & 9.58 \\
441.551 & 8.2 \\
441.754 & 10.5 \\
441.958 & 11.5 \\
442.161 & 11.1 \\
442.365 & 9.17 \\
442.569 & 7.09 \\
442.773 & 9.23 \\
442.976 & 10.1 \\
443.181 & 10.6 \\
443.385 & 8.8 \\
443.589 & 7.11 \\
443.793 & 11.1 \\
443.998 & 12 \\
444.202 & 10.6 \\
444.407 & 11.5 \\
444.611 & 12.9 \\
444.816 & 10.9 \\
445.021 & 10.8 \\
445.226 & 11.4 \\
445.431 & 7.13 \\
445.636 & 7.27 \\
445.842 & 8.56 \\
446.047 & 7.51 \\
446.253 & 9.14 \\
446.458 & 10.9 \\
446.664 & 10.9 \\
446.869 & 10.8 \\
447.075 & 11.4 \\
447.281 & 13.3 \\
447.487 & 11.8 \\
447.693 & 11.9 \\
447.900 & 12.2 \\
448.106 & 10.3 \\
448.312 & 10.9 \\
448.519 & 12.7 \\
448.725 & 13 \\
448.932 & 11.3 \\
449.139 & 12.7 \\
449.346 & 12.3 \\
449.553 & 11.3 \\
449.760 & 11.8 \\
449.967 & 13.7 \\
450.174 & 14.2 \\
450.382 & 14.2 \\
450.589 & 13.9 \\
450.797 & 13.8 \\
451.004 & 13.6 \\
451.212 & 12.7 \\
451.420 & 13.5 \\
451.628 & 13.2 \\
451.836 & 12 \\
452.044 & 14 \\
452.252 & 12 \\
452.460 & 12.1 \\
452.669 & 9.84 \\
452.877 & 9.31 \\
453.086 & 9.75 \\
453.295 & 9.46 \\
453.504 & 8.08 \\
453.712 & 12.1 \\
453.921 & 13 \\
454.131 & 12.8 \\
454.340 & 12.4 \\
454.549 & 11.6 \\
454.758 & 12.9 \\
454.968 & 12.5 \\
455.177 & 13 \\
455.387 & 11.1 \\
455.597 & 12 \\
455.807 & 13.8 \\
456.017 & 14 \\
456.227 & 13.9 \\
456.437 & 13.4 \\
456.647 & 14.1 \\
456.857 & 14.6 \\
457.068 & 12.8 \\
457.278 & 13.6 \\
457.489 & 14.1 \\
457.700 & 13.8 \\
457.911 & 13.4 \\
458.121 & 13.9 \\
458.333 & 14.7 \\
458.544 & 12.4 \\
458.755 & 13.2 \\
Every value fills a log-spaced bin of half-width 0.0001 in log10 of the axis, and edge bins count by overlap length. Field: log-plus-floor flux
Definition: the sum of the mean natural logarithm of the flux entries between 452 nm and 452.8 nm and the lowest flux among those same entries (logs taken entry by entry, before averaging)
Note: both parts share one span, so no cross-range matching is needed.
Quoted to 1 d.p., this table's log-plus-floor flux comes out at 12.3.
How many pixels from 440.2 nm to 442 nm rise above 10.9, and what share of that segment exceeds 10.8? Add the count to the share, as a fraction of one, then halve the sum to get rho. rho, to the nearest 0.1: 1.1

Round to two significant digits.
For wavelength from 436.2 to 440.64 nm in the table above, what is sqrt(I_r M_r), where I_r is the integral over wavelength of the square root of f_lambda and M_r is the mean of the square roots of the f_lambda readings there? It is 6.3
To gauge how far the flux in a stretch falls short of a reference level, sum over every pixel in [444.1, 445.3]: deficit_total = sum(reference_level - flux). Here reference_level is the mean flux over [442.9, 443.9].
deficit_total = -11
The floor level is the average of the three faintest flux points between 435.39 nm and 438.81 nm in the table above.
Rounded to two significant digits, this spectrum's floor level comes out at 5.7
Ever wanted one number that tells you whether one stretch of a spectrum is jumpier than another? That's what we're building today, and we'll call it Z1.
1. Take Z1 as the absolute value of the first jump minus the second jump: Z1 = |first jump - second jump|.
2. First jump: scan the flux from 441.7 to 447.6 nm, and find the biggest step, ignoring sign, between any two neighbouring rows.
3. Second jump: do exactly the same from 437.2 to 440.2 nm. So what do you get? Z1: 0.59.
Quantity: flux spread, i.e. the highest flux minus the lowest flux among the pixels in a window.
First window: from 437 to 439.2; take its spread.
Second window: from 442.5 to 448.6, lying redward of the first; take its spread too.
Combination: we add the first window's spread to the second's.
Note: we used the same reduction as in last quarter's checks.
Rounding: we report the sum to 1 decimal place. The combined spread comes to 12.4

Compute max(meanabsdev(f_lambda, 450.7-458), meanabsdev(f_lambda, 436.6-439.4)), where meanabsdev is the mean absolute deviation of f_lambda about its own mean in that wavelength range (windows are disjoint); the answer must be 1.38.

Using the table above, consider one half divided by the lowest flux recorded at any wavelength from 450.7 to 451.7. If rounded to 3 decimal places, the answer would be 0.039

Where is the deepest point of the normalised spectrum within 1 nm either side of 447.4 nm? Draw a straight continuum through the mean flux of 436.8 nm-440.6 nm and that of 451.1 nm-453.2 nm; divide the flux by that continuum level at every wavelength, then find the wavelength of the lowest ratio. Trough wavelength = 448.106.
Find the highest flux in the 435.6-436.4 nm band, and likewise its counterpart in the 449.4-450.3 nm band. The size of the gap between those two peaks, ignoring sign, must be 3.5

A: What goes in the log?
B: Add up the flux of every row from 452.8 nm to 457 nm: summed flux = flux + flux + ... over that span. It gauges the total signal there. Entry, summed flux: 244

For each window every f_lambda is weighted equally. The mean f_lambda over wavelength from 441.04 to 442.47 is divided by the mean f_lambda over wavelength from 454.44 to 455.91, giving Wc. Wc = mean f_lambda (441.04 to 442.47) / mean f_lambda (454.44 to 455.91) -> 0.83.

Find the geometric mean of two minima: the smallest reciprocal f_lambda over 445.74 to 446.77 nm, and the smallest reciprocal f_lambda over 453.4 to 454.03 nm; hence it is 0.084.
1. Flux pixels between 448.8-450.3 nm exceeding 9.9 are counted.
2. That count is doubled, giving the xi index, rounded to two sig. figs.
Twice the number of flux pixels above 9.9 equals 14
